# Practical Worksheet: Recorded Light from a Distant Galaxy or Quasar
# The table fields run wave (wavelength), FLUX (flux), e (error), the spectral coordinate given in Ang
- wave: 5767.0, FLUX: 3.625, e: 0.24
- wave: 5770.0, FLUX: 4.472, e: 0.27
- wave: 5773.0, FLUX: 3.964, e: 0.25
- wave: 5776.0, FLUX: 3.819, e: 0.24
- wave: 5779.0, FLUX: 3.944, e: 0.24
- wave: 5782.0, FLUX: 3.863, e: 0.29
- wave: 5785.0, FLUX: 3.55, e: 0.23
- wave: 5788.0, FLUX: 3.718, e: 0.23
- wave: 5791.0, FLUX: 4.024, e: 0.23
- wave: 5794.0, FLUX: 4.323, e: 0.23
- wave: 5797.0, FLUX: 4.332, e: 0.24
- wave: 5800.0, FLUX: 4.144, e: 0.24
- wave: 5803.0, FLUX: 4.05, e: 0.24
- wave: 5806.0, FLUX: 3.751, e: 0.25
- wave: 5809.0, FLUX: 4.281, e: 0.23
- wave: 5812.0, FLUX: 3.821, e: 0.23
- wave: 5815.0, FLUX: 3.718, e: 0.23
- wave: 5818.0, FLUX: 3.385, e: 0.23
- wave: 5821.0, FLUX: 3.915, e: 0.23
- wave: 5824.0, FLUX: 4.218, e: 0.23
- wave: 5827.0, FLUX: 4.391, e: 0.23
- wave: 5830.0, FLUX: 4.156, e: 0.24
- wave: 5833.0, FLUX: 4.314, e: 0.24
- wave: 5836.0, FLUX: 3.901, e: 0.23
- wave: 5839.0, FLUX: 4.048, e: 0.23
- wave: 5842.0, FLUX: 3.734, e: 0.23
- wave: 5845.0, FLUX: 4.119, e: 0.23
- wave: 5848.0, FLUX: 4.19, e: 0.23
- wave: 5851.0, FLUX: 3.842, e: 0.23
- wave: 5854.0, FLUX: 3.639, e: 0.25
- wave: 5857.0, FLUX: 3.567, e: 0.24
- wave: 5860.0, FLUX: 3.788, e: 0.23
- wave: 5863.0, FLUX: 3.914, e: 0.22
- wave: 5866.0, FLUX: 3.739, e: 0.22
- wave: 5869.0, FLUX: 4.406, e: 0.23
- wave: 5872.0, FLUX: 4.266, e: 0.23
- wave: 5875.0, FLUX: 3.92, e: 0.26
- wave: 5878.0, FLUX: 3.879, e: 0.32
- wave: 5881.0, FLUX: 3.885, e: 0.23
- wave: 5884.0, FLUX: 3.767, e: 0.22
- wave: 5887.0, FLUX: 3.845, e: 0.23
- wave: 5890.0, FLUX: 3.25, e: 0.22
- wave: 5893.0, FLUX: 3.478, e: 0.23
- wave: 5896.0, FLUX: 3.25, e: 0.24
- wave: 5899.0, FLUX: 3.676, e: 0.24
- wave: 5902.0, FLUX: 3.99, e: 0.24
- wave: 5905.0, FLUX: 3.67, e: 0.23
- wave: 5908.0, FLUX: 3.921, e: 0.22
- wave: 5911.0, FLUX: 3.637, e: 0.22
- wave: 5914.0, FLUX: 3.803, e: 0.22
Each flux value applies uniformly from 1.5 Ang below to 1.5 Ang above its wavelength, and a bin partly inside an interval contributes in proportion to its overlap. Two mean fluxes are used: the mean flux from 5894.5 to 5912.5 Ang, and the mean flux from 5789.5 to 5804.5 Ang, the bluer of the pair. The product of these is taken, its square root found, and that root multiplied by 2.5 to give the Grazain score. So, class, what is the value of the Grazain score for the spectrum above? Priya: 9.8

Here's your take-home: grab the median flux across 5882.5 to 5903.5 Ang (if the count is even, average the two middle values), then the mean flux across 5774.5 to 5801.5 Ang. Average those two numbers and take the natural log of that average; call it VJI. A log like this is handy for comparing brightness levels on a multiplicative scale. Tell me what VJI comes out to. 1.34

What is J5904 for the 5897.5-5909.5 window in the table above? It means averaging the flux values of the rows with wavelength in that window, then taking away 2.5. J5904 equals 1.31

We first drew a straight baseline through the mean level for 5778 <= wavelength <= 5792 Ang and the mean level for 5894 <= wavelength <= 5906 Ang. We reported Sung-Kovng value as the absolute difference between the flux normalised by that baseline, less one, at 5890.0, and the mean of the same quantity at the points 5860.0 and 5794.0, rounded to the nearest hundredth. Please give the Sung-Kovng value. 0.19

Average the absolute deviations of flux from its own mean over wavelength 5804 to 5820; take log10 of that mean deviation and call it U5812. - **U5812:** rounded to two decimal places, -0.68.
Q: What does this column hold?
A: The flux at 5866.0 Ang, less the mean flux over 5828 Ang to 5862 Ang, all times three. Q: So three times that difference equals -0.6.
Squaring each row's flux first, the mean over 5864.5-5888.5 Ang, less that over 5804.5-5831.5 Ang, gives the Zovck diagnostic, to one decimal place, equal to 0.0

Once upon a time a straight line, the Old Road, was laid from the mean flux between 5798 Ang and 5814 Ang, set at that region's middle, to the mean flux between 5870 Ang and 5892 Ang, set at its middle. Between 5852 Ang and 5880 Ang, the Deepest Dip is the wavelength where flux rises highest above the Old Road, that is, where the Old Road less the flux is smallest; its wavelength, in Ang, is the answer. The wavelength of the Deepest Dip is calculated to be 5869.0 Ang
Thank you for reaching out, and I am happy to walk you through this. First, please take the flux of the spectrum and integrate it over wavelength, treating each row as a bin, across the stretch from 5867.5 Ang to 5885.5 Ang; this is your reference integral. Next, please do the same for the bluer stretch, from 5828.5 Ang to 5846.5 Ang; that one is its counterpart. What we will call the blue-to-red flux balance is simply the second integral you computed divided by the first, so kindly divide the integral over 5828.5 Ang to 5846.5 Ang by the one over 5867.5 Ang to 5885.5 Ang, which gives 1.01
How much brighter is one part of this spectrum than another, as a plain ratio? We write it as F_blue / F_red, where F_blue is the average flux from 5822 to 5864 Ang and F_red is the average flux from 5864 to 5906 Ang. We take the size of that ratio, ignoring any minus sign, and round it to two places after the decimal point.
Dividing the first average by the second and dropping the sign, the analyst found 1.05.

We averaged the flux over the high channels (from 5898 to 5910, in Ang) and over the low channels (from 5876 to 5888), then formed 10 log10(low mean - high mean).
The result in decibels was -15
